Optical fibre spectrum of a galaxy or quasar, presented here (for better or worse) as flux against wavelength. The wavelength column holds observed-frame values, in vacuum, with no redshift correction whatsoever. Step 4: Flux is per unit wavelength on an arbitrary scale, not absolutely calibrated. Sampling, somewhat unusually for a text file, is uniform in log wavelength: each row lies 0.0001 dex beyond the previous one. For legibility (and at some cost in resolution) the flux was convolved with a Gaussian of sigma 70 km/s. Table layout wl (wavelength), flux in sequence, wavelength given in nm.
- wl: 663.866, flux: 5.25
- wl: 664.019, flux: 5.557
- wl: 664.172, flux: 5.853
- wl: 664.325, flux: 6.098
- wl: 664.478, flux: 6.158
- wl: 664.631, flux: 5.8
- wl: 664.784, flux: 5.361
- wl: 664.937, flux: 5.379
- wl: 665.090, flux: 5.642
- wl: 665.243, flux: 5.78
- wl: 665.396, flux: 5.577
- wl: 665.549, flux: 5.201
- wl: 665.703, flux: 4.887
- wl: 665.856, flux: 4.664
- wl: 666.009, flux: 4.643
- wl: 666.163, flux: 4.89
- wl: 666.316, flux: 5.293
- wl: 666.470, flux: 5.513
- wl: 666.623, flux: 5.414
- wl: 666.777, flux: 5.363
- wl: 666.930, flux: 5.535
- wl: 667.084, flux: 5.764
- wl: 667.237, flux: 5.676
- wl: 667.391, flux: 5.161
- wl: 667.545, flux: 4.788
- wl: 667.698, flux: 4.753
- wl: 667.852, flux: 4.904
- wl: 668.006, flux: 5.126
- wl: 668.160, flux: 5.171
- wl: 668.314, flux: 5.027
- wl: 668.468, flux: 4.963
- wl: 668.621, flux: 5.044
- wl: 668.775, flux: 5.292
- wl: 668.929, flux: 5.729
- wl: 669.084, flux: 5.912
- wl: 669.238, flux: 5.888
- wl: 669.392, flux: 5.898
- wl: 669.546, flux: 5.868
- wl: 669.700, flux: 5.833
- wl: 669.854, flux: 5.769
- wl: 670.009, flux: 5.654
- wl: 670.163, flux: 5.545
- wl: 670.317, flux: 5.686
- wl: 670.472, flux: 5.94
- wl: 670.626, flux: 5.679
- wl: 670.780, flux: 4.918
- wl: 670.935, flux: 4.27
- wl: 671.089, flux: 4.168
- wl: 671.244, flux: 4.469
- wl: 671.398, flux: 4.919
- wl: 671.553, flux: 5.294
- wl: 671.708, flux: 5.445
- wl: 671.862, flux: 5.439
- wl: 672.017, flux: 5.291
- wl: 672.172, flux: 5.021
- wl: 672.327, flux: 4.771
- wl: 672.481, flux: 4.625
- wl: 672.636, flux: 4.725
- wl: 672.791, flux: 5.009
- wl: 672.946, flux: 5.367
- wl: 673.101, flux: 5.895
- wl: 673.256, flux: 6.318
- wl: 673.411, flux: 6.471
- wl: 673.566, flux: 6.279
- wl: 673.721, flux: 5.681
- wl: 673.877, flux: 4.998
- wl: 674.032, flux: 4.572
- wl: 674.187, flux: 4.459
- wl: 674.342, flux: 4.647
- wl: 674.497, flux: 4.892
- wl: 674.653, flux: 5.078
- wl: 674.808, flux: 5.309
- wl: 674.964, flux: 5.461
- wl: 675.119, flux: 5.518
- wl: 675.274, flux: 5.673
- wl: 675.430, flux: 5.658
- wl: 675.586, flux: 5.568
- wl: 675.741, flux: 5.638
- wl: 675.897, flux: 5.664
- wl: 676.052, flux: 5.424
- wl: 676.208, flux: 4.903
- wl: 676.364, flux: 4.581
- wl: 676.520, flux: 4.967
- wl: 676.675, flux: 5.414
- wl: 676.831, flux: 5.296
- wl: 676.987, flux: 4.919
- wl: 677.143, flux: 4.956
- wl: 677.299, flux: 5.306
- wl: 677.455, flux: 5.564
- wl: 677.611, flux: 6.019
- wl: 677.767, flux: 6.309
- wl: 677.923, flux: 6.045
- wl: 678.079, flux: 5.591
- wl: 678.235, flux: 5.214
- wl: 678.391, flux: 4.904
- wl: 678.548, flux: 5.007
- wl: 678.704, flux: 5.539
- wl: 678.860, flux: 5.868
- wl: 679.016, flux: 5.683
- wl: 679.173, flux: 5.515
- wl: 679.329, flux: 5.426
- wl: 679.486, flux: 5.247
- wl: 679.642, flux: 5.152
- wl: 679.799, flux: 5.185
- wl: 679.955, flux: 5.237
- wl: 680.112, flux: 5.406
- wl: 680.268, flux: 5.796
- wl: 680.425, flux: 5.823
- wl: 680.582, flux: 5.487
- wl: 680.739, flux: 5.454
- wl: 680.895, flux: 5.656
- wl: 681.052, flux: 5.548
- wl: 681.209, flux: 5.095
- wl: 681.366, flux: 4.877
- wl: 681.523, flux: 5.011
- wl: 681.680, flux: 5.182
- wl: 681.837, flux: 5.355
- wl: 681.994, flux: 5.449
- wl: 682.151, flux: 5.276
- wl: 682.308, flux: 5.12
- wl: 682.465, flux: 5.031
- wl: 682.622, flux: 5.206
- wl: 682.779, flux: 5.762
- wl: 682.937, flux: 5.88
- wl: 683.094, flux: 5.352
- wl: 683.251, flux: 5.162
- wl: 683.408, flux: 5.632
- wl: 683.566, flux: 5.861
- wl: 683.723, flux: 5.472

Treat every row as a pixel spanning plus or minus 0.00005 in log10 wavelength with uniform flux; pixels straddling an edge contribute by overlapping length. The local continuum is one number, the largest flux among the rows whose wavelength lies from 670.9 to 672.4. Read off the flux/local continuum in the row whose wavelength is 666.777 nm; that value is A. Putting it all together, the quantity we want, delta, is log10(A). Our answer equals -0.007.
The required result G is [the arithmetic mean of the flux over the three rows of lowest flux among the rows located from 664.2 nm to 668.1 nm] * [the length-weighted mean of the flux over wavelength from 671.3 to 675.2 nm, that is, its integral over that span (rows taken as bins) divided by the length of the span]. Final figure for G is 24.6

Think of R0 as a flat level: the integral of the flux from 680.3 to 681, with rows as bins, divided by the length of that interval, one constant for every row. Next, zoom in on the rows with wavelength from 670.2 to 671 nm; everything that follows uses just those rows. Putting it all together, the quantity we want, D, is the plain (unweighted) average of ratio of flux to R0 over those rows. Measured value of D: 0.94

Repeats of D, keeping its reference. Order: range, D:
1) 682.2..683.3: 0.95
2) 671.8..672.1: 0.96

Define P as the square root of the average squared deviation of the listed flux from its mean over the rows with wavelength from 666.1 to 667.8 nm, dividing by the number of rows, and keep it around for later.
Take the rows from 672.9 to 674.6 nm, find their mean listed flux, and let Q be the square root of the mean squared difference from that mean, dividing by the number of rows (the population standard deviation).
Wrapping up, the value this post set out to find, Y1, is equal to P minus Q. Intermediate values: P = 0.33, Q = 0.72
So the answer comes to -0.4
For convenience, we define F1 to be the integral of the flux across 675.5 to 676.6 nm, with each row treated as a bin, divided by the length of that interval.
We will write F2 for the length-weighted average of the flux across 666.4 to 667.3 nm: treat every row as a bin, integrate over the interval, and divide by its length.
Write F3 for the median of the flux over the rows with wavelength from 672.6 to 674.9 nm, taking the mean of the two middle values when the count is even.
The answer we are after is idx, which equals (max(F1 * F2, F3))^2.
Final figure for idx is 849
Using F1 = 5.25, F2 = 5.55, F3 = 5.1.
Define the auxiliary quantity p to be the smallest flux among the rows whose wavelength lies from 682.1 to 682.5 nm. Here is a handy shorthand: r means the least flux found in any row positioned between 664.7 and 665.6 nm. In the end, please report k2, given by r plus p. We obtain 10.2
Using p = 5.031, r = 5.201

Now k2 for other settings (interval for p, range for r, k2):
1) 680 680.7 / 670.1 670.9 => 10.3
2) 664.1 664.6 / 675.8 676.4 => 10.4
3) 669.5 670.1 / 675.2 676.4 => 10.2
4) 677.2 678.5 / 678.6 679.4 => 10.3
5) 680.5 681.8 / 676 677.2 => 9.5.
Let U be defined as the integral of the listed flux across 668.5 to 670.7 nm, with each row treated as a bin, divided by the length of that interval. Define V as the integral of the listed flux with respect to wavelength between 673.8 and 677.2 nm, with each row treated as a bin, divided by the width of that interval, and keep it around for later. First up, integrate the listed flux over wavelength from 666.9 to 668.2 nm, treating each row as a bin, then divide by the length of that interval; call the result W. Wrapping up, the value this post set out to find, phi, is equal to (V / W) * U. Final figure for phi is 5.65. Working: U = 5.68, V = 5.17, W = 5.20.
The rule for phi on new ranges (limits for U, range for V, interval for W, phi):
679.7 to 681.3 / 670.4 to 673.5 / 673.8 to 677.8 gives 5.41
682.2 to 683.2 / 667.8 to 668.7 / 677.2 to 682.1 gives 4.99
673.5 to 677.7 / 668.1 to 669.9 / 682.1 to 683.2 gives 5.43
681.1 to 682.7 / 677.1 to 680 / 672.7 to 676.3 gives 5.23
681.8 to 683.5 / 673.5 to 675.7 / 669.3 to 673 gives 5.43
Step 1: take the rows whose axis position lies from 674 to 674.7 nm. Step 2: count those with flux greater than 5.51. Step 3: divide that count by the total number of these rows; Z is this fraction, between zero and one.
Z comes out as 0.00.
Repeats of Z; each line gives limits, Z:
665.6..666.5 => 0.17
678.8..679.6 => 0.60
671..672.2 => 0.00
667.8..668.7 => 0.00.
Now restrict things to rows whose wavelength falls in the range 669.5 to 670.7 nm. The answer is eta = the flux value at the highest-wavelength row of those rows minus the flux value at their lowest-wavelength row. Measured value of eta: -0.2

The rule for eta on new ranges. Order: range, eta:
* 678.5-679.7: 0.1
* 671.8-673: -0.1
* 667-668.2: -0.6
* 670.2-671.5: -0.8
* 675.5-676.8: -0.2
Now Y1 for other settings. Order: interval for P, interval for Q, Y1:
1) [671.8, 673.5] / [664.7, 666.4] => 0.2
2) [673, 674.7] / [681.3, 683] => 0.4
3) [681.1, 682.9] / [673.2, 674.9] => -0.5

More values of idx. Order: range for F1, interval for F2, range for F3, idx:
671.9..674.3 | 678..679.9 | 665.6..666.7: 804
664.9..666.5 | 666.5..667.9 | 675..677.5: 757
